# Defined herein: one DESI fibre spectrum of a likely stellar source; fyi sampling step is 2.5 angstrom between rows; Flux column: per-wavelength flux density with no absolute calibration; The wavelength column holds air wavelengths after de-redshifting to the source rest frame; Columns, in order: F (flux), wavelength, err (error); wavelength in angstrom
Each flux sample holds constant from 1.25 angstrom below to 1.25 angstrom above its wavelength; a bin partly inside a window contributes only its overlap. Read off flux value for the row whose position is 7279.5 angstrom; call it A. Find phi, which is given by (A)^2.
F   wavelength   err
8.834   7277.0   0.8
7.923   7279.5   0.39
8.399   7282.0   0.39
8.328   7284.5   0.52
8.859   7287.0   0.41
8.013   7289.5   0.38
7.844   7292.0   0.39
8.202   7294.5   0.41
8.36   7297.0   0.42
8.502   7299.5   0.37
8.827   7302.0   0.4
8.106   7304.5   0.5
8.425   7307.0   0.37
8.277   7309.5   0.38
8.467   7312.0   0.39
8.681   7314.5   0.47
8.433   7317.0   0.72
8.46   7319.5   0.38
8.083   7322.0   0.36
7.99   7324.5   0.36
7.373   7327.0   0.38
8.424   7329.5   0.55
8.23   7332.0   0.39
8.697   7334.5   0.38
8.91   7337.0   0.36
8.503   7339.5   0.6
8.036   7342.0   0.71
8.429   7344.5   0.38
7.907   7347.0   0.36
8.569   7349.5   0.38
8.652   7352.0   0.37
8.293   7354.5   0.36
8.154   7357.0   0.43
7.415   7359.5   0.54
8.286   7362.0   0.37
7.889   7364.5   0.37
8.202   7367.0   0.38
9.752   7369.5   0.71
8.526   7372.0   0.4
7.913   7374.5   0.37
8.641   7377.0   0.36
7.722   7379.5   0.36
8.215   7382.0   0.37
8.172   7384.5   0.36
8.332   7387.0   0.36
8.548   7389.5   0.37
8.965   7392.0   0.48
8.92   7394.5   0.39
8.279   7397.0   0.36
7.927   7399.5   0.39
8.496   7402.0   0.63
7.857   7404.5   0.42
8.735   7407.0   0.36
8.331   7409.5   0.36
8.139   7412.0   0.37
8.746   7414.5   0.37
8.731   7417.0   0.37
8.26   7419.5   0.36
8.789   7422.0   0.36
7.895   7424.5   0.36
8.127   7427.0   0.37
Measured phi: 63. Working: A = 7.923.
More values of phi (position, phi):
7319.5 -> 72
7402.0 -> 72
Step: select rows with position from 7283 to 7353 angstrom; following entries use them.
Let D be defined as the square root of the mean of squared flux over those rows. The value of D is 8.35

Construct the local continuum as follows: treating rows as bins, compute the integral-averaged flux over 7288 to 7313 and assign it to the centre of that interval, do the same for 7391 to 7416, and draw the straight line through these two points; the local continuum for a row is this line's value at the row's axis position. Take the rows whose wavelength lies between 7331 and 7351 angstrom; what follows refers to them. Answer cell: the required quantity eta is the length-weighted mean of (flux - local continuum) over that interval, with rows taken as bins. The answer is 0.06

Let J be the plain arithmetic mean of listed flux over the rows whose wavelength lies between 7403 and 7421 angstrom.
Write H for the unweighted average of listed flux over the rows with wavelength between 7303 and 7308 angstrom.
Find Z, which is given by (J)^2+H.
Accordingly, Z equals 79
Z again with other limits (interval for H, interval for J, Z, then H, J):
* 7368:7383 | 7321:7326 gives 73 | 8.46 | 8.04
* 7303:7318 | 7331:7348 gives 79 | 8.40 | 8.39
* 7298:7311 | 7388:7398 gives 84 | 8.43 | 8.68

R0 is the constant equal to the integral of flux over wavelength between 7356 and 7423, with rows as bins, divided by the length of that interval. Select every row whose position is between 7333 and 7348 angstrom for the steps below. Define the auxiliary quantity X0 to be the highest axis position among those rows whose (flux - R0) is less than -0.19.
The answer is 7347.0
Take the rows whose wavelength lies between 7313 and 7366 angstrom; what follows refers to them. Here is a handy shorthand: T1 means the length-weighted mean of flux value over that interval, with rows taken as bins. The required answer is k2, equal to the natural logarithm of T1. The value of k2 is 2.111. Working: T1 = 8.259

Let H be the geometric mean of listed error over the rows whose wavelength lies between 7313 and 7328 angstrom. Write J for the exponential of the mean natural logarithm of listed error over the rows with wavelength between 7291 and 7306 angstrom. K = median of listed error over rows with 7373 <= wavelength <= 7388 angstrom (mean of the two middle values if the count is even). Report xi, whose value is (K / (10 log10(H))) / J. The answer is -0.24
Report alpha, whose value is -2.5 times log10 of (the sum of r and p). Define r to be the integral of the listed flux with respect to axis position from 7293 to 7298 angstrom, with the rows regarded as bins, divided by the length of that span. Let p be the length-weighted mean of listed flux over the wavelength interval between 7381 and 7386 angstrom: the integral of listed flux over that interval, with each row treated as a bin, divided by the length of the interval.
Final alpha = -3.04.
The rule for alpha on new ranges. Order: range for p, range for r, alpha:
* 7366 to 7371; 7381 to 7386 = -3.09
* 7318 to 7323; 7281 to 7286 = -3.06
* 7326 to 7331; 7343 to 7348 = -3.02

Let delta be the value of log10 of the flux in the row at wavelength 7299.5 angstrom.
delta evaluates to 0.930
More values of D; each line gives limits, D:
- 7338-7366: 8.20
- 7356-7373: 8.34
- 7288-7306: 8.27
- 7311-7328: 8.22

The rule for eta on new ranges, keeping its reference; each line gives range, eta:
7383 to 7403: 0.03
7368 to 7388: 0.00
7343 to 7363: -0.16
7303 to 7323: 0.05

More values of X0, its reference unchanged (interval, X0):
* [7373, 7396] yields 7384.5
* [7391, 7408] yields 7404.5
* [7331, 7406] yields 7404.5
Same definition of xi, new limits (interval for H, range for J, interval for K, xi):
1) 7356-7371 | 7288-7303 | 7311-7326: -0.28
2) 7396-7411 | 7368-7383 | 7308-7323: -0.24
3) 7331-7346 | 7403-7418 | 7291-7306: -0.31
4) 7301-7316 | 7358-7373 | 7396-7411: -0.22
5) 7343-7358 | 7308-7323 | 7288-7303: -0.22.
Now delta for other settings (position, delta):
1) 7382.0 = 0.915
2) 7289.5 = 0.904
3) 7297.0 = 0.922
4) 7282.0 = 0.924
